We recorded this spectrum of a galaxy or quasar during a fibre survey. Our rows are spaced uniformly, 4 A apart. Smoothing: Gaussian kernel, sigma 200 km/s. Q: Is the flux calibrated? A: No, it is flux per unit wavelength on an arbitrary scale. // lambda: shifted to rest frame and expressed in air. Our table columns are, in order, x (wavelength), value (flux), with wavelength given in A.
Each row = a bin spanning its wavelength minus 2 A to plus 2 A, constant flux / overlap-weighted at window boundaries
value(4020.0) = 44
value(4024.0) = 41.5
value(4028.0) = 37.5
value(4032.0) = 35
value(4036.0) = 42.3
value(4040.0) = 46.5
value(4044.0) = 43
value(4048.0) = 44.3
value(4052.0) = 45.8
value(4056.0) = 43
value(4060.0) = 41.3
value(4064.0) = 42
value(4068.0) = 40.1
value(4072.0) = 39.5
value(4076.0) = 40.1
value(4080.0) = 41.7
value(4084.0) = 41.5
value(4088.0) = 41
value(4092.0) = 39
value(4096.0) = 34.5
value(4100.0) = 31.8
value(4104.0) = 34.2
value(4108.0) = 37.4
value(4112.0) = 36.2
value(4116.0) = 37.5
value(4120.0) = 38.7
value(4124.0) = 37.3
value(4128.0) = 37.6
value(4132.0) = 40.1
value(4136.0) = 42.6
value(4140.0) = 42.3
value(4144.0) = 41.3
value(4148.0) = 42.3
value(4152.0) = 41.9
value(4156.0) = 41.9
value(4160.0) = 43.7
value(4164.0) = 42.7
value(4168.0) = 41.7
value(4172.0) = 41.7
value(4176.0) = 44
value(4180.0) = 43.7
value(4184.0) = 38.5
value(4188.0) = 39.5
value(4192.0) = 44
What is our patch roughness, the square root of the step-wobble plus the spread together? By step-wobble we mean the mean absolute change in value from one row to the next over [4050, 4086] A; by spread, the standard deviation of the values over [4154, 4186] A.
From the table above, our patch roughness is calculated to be 1.7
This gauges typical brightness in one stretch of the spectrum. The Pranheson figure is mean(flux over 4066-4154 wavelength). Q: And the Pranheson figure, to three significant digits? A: 39.0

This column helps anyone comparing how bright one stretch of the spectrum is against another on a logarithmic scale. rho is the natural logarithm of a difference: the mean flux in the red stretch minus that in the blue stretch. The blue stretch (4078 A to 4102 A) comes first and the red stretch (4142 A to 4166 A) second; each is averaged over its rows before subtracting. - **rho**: 1.4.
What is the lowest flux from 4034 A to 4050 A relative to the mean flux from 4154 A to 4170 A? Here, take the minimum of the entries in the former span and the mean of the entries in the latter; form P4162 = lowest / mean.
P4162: 1.00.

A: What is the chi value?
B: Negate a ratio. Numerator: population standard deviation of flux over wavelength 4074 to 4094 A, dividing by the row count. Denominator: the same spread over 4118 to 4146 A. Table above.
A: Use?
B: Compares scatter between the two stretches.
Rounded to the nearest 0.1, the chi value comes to -0.5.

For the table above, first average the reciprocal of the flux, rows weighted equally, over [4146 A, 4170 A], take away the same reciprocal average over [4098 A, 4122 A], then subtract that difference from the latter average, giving 0.032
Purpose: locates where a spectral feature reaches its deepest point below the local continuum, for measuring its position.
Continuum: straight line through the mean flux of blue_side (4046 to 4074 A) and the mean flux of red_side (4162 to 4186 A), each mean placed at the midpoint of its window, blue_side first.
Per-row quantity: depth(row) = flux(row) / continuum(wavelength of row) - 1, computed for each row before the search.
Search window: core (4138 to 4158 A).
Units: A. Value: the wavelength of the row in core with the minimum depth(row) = 4144.0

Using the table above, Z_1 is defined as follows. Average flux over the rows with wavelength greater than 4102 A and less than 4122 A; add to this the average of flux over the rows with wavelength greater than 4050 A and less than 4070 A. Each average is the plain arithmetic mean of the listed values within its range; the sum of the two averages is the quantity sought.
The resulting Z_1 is 79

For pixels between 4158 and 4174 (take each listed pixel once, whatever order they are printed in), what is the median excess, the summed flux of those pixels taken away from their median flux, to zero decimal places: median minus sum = -128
